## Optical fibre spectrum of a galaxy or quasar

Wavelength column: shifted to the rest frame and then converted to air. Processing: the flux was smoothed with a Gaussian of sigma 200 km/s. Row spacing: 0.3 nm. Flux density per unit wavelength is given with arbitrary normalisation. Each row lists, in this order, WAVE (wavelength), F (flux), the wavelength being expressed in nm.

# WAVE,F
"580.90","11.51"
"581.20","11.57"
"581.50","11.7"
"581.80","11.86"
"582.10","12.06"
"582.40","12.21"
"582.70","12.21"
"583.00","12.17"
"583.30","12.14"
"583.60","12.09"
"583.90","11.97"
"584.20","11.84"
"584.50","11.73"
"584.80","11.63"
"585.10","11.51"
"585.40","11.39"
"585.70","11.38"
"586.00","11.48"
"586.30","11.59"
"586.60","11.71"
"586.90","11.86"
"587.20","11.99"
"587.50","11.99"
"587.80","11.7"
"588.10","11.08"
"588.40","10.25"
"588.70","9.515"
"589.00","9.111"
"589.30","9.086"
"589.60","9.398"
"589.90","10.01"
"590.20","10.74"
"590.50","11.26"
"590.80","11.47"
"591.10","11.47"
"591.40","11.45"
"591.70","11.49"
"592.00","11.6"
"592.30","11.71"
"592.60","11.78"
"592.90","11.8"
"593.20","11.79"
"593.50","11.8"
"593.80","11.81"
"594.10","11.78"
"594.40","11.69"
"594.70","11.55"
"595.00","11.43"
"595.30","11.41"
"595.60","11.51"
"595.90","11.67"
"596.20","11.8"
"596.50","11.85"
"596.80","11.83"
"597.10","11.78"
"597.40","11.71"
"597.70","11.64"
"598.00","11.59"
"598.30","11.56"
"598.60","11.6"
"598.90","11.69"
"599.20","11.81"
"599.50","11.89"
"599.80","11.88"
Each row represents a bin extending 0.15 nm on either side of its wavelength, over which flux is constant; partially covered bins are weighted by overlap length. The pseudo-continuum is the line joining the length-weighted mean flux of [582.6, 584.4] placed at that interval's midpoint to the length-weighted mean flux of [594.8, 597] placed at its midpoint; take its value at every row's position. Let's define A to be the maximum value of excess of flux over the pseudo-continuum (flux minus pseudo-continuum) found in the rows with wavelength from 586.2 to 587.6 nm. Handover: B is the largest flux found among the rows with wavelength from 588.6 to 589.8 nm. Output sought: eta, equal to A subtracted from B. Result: 9.4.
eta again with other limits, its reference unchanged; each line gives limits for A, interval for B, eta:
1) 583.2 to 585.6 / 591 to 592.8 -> 11.7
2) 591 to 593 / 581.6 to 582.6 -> 12.2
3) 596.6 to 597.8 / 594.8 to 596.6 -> 11.6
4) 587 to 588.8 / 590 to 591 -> 11.4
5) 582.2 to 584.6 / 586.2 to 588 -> 11.9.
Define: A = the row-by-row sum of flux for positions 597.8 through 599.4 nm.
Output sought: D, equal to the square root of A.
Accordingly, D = 7.63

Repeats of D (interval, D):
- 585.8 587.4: 7.66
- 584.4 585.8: 7.59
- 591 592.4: 7.60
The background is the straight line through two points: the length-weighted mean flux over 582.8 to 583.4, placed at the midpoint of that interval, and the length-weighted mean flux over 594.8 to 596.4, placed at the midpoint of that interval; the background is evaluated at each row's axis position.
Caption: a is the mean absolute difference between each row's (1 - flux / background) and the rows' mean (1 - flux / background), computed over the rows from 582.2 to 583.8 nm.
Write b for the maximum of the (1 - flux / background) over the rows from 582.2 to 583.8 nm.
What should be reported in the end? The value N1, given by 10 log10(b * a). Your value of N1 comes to -51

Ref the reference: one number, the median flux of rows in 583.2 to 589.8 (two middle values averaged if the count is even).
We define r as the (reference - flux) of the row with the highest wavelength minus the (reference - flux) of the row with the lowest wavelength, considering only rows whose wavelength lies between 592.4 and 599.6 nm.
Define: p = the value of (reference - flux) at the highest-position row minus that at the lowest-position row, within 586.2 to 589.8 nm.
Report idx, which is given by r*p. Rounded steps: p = 2.2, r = -0.1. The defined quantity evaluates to -0.24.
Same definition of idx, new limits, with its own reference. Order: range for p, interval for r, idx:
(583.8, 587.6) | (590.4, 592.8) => 0.01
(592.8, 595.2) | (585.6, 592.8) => -0.15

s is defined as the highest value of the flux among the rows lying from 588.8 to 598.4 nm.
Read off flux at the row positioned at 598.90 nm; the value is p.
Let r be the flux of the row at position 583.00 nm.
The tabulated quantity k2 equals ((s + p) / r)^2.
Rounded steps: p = 11.69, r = 12.17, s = 11.85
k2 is 3.74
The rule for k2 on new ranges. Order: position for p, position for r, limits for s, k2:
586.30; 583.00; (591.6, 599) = 3.71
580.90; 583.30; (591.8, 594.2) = 3.69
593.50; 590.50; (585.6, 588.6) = 4.46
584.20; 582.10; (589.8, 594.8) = 3.85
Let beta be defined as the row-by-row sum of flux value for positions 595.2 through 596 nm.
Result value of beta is 34.6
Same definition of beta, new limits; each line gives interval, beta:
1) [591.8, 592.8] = 35.1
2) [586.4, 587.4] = 35.6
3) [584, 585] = 35.2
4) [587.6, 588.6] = 33.0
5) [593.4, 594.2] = 35.4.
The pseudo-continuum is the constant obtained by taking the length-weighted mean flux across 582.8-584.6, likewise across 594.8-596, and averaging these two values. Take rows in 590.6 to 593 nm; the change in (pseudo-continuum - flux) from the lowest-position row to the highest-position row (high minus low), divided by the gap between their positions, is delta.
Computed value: -0.2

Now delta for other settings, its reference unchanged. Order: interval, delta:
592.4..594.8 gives 0.1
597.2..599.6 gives -0.1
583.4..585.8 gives 0.3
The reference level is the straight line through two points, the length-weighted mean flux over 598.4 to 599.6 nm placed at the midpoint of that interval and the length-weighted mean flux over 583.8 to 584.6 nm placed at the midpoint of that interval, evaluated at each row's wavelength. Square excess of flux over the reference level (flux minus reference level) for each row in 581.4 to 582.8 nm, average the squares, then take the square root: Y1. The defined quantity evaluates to 0.25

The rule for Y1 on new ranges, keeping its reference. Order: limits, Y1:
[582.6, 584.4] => 0.25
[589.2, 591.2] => 1.61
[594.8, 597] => 0.21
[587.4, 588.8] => 1.29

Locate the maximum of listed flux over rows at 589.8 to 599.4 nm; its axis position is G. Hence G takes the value 596.50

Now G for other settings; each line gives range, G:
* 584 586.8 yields 584.20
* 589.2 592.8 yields 592.60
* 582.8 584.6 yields 583.00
